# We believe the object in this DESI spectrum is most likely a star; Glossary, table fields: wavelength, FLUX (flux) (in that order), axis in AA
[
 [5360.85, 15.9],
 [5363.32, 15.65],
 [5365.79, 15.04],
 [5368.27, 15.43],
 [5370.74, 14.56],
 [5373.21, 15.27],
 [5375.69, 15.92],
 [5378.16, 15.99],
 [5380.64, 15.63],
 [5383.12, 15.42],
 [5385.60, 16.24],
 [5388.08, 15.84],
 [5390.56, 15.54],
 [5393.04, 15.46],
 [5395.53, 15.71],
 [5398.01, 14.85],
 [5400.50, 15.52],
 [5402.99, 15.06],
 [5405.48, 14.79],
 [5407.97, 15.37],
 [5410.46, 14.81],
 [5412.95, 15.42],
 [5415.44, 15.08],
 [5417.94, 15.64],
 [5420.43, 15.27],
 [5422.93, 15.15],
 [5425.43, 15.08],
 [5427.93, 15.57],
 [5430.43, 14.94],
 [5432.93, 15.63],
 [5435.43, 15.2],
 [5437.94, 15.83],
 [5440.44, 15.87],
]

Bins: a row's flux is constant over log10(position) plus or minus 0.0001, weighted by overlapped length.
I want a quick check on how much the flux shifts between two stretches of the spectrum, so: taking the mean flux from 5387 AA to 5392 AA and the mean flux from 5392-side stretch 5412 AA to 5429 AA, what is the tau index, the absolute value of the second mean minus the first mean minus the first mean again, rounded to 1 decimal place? 16.1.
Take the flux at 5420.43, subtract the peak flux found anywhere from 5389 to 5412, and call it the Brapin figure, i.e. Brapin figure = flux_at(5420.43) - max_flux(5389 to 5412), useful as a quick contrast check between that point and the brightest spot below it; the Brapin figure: -0.4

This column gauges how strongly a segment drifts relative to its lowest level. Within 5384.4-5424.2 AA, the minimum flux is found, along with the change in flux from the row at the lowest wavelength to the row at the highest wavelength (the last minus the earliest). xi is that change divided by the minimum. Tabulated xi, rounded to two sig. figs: -0.074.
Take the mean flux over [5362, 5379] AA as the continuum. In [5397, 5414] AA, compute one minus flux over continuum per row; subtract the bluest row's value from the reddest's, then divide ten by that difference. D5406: -270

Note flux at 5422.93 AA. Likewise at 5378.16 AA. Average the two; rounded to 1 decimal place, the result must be 15.6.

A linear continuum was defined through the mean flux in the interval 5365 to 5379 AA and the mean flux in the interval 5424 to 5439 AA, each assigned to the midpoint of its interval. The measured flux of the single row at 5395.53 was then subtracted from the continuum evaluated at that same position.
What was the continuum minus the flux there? -0.3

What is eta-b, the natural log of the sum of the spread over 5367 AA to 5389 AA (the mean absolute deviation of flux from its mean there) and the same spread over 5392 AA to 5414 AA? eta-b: -0.39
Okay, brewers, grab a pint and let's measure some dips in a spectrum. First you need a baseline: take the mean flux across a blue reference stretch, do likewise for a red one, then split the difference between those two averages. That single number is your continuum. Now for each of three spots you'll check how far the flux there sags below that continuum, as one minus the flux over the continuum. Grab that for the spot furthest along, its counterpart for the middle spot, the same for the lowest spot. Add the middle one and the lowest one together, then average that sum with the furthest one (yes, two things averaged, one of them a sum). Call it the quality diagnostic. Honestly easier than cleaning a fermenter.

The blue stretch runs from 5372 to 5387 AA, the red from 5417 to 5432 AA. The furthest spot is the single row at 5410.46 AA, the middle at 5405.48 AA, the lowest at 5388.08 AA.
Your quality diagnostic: 0.035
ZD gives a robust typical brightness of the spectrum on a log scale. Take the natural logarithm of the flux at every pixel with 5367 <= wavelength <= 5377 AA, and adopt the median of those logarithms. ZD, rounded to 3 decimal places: 2.731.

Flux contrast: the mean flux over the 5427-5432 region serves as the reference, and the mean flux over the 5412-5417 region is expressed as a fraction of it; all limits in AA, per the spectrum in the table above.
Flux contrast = 1.000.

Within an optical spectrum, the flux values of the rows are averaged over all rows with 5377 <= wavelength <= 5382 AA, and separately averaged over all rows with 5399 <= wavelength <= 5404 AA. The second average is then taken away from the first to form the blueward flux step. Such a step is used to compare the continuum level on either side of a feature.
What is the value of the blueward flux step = 0.52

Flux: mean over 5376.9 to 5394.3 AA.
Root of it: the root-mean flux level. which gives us 3.97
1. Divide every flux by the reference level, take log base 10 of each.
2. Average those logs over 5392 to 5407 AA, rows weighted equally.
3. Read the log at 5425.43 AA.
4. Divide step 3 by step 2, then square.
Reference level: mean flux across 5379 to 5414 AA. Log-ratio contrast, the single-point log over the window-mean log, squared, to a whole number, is 3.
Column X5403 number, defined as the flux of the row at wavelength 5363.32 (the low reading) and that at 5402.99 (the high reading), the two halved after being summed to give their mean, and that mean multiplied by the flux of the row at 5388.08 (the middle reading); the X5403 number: 243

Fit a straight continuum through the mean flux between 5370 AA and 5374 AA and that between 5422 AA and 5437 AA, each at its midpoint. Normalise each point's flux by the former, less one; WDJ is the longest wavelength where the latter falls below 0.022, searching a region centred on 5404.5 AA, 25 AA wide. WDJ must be 5415.44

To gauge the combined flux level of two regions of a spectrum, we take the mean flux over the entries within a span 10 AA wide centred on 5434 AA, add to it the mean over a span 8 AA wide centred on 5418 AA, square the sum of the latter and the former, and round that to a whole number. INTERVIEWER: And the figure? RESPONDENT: 944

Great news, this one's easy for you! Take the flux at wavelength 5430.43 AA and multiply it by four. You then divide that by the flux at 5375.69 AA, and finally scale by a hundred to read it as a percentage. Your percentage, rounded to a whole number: 375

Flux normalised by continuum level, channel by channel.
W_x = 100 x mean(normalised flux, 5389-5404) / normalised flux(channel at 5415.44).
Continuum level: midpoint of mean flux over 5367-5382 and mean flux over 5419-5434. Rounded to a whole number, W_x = 102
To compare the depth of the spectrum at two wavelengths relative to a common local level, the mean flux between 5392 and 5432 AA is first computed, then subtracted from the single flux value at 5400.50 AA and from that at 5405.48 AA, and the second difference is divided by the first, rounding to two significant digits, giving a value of -1.5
